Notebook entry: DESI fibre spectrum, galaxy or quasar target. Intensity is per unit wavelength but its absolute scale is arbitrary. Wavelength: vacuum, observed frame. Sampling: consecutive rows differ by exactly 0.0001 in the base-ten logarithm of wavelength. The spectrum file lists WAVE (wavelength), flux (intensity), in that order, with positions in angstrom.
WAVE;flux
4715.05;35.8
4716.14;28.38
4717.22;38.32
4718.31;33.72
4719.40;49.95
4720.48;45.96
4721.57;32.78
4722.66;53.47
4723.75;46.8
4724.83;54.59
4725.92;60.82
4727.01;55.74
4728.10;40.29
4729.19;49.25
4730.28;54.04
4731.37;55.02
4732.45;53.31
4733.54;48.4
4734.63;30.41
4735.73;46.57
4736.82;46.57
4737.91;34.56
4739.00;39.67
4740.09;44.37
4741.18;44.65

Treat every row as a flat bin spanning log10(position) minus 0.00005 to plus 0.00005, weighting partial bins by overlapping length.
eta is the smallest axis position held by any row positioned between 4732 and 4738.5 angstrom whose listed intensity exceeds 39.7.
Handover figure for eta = 4732.45 angstrom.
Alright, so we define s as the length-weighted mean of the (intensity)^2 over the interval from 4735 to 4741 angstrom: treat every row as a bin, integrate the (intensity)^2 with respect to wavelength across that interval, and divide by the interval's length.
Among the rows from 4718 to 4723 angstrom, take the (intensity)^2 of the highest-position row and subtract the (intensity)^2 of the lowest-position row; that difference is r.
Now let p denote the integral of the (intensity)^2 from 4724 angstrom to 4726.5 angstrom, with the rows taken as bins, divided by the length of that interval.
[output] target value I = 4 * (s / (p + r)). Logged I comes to 1.5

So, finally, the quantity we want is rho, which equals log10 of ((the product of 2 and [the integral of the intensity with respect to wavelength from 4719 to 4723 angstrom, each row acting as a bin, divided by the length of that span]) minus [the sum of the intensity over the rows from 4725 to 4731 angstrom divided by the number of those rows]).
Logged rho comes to 1.58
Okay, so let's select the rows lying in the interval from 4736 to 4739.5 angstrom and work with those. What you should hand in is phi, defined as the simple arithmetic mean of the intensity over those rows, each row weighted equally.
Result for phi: 40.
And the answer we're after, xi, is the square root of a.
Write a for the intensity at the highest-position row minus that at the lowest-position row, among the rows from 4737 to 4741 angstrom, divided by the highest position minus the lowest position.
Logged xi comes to 2.1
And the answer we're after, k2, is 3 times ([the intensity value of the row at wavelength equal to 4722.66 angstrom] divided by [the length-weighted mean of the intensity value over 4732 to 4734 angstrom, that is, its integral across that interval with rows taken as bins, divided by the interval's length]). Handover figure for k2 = 3.16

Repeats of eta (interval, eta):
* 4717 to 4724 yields 4719.40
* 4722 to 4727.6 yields 4722.66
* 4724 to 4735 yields 4724.83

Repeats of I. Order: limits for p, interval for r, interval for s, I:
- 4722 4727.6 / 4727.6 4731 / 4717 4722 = 1.6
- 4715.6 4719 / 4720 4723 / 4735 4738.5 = 3.7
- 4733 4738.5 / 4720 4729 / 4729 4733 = 9.0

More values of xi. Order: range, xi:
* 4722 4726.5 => 1.5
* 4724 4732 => 0.3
